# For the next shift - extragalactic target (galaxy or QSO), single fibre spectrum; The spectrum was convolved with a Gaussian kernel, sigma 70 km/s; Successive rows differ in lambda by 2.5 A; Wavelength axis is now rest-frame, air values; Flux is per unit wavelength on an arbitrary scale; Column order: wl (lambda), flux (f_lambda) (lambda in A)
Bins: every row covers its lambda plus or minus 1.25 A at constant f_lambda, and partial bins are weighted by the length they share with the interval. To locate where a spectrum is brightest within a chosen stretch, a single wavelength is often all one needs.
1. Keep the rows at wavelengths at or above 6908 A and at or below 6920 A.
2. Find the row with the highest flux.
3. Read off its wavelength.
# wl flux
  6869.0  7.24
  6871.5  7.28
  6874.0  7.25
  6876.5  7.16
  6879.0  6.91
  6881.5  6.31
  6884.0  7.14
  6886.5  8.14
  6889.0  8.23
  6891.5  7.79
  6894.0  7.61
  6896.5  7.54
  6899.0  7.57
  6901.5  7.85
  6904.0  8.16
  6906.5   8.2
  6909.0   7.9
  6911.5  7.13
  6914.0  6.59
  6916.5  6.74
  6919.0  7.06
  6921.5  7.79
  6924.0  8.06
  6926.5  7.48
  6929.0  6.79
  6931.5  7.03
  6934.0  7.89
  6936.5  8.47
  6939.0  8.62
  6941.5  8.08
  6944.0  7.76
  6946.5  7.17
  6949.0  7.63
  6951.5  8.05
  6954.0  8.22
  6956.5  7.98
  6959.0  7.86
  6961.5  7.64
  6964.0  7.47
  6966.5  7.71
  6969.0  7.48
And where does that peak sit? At 6909.0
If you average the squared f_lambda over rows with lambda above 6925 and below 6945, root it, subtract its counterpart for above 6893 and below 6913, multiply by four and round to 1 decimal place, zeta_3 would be 0.1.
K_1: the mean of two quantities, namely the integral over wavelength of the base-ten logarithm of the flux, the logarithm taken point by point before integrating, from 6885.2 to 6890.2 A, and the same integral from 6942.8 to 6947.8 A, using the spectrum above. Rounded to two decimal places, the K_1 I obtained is 4.46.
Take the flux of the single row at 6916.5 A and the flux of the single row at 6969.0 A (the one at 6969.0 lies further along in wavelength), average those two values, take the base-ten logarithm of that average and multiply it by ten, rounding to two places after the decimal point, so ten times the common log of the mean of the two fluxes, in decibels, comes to 8.52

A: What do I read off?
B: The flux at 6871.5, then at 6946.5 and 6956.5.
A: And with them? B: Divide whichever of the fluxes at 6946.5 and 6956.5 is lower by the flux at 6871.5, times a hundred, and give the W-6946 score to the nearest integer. 98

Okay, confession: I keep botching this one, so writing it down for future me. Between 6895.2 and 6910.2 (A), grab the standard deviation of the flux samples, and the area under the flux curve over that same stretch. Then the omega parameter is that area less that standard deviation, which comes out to 118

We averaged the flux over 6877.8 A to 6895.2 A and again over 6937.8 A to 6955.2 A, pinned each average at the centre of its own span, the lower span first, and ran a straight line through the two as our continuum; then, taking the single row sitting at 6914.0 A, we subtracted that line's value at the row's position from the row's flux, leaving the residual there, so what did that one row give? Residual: -1.08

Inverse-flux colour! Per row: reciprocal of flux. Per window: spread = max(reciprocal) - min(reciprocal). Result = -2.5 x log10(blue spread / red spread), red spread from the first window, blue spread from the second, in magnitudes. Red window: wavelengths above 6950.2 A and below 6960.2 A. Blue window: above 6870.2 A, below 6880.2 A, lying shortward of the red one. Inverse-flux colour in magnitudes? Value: -0.30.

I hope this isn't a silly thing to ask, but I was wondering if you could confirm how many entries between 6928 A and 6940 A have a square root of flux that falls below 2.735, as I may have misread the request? 2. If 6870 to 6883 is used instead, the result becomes 5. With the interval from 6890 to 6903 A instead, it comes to 0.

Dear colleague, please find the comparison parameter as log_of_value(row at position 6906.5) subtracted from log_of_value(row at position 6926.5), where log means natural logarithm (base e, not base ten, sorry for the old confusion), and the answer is -0.09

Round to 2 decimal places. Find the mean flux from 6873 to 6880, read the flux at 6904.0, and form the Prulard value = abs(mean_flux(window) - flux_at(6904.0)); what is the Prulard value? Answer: 1.05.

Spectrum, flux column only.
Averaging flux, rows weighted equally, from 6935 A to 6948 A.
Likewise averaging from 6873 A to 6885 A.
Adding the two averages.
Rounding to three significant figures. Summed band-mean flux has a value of 15.0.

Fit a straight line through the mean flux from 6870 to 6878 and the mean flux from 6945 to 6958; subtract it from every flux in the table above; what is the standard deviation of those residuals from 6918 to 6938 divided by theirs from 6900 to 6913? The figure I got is 1.3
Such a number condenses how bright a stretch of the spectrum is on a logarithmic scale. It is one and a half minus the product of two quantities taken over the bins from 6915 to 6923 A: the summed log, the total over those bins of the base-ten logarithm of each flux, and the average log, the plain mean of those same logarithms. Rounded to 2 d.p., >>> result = -0.70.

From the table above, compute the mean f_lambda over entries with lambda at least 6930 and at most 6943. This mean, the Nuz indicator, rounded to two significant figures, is 8.0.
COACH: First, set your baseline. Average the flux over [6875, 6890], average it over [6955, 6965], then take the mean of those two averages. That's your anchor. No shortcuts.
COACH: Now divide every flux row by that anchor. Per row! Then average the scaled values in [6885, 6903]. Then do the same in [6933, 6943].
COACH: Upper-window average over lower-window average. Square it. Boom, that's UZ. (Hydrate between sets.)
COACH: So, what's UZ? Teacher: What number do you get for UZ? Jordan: 1.1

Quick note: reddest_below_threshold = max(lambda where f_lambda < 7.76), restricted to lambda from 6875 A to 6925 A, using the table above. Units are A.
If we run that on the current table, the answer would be 6919.0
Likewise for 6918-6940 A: 6931.5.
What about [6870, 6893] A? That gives 6884.0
